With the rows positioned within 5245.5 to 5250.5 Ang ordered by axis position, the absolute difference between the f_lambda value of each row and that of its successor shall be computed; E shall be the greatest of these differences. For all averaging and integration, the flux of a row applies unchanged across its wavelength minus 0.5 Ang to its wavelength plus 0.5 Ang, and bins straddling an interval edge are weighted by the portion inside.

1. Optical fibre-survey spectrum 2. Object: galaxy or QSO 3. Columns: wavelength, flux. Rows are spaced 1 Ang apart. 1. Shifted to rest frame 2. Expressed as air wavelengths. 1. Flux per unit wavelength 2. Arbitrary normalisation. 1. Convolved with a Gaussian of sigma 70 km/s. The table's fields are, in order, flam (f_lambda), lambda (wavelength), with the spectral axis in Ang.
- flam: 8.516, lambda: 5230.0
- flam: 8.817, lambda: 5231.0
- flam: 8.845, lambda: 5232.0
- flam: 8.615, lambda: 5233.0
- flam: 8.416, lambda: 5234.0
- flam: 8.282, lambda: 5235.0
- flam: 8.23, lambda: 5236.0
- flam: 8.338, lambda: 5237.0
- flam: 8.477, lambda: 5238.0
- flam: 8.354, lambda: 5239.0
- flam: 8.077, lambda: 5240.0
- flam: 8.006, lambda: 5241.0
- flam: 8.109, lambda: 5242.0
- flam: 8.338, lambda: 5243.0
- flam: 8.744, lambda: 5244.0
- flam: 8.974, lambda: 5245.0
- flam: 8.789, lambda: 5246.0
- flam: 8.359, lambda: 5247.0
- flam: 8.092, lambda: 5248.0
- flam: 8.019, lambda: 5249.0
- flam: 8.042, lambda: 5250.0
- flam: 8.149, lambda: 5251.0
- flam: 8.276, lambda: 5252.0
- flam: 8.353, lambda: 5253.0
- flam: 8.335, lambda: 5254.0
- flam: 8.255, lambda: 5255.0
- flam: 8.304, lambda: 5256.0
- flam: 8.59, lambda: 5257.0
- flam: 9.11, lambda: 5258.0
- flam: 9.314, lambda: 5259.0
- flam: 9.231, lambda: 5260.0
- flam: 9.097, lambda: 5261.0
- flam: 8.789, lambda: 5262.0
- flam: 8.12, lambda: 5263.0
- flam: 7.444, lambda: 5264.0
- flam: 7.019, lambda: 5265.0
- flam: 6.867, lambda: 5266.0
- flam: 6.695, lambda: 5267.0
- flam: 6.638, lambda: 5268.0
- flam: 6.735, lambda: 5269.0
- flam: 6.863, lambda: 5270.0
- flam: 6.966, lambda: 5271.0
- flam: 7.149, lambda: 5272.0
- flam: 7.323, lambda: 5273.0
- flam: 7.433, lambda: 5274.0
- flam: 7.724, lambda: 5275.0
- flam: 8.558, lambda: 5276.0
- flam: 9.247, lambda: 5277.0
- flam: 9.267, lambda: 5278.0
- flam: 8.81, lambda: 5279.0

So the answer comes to 0.43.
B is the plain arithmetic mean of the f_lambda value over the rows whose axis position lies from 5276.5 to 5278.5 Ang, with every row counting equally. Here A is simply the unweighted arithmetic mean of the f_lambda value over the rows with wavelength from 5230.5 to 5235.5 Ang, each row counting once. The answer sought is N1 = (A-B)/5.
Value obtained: -0.13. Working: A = 8.6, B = 9.3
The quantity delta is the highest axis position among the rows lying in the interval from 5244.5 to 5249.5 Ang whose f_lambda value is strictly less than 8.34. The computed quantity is 5249.0 Ang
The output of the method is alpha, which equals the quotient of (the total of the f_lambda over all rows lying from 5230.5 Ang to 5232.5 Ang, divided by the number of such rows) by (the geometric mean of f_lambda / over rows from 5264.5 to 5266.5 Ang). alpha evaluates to 1.27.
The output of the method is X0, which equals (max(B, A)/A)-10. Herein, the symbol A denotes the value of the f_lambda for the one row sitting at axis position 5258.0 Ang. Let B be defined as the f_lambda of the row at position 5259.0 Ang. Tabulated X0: -8.98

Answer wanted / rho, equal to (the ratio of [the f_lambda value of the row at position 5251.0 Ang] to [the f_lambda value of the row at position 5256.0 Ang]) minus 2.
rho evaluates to -1.02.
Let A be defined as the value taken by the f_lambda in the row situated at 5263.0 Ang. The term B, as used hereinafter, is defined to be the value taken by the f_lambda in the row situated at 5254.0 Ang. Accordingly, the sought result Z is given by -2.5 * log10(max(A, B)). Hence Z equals -2.30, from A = 8.12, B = 8.335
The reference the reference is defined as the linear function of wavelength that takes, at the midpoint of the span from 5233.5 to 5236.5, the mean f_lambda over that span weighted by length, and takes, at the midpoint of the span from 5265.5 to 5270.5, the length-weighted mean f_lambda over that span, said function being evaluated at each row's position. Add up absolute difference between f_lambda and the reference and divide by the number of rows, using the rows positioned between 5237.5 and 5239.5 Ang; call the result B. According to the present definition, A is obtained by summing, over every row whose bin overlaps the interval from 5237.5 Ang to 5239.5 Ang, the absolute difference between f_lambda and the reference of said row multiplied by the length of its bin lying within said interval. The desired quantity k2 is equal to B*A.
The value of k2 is 0.15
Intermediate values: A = 0.5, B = 0.27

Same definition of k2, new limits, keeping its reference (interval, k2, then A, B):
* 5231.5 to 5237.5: 0.12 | 0.8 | 0.14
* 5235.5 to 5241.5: 0.09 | 0.7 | 0.12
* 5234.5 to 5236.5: 0.00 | 0.1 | 0.03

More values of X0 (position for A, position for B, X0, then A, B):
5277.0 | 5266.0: -9.00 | 9.247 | 6.867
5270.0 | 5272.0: -8.96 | 6.863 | 7.149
